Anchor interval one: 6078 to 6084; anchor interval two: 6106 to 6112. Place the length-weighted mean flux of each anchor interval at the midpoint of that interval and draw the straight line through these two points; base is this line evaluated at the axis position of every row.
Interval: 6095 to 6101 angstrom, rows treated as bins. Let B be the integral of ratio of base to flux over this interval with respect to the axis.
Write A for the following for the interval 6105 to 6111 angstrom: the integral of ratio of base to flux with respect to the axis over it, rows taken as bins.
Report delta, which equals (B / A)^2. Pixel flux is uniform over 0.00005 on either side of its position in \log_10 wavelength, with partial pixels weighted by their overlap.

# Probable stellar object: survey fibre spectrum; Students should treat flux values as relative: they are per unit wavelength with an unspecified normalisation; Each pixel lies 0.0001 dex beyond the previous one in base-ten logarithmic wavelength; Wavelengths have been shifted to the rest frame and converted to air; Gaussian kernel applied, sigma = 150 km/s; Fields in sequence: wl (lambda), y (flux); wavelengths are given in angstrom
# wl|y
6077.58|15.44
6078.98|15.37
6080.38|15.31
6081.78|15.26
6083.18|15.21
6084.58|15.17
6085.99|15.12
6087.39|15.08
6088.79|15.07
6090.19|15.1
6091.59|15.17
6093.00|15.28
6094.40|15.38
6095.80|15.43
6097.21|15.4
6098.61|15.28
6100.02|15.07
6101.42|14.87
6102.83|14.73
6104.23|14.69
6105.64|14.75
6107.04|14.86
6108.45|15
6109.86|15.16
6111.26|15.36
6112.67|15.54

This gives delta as 0.97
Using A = 6.05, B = 6.0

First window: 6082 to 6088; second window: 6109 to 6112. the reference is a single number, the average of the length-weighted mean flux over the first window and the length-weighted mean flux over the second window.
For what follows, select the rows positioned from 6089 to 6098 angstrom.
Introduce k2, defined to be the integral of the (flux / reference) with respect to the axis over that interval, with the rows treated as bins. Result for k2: 9.05 angstrom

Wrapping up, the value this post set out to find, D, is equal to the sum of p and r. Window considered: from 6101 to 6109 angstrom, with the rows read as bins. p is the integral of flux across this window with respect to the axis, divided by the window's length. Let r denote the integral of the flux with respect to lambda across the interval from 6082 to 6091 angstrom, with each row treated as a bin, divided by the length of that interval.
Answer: 29.9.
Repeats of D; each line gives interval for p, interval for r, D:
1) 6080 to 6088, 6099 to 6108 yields 30.0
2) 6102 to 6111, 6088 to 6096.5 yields 30.1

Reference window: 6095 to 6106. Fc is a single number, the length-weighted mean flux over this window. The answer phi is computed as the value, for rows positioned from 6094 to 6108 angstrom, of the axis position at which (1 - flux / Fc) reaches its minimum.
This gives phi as 6095.80 angstrom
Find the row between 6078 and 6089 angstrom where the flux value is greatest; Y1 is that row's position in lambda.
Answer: 6078.98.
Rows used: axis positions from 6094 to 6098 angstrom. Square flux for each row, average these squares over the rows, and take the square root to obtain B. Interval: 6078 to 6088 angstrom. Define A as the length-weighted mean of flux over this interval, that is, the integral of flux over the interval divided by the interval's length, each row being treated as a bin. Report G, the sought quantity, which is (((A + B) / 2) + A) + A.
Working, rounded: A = 15.2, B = 15.4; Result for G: 45.7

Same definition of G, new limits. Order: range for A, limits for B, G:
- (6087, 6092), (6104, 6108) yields 45.2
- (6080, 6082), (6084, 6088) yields 45.8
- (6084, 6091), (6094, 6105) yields 45.3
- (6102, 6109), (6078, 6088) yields 44.6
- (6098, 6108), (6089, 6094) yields 44.8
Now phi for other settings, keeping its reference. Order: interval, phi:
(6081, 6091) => 6081.78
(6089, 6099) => 6095.80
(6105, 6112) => 6111.26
